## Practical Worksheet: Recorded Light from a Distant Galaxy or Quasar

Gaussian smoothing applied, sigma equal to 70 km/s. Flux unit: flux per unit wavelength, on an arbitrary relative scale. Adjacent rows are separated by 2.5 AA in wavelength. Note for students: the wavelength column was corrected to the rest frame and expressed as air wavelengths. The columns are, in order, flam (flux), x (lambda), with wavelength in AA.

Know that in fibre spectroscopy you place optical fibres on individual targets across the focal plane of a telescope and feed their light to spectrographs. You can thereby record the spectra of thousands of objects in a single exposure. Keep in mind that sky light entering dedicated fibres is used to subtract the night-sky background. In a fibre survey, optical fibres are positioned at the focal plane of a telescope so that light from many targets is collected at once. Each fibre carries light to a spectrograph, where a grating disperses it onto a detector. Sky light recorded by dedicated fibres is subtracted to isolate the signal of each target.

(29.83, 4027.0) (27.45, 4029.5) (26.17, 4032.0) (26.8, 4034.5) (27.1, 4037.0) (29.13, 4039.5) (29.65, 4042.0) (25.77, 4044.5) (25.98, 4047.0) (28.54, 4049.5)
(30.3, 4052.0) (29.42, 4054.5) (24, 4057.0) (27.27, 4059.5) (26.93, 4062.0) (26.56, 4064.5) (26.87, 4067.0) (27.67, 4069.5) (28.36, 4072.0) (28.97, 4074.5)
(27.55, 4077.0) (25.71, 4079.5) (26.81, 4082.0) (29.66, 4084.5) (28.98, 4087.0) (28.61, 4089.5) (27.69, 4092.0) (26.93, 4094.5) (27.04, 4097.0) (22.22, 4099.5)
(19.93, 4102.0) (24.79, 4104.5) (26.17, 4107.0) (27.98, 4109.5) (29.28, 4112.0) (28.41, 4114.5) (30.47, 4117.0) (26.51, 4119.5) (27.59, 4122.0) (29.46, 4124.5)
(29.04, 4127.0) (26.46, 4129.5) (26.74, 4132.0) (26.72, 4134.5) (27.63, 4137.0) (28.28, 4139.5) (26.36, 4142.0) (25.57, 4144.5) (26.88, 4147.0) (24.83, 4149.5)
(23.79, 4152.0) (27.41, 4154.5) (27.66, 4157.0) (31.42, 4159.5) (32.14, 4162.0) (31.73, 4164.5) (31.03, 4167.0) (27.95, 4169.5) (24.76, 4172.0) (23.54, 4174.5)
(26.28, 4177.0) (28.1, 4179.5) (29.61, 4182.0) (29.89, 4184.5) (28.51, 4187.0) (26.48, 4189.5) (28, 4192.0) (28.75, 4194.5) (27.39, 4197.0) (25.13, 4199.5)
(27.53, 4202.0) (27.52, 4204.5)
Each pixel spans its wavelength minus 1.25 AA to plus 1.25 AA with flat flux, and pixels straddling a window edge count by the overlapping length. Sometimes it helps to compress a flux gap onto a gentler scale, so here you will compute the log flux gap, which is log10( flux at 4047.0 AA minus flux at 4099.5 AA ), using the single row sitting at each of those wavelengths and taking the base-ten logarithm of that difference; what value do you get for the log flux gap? 0.58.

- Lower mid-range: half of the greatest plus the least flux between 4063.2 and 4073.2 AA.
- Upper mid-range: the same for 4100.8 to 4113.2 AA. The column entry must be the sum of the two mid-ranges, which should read 52.1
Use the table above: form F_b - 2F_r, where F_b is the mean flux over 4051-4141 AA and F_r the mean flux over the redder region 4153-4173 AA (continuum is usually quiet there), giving -31.2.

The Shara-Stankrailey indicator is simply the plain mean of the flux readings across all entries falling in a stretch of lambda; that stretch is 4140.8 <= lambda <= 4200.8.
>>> 27.6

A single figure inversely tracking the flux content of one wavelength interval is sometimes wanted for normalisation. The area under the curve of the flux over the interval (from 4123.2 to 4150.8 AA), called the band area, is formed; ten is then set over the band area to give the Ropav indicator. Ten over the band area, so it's 0.013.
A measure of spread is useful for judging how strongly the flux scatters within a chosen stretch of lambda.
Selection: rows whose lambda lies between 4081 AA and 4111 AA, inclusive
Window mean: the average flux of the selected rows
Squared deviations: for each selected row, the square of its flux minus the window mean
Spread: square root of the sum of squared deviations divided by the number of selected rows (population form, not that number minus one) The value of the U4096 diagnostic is 2.73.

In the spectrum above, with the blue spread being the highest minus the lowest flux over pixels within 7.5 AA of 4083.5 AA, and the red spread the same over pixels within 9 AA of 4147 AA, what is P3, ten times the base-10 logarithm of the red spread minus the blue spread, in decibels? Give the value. -3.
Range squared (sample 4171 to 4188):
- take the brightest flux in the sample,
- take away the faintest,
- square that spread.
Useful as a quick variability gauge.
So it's 40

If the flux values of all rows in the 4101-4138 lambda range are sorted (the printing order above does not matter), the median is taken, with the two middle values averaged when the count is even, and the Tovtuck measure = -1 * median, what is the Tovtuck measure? -27.6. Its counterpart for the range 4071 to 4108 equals -27.0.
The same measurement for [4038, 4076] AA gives -27.7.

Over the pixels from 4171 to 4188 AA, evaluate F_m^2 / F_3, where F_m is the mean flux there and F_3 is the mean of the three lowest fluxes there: 29.9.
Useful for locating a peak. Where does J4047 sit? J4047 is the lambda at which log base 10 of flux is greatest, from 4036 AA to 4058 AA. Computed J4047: 4052.0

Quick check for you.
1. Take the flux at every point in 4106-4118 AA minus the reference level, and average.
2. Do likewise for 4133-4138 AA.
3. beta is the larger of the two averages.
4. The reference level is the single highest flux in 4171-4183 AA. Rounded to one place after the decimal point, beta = -1.1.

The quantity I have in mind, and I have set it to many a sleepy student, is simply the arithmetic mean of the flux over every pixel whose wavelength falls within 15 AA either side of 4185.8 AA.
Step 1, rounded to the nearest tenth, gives 27.2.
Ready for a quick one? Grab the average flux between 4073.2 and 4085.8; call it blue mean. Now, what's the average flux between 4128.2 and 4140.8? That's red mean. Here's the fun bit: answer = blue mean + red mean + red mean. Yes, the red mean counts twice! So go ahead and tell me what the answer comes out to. 82.1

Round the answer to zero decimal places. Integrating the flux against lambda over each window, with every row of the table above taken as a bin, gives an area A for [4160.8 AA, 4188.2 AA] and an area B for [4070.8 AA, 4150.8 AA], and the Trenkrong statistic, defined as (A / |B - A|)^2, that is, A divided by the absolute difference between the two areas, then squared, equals 0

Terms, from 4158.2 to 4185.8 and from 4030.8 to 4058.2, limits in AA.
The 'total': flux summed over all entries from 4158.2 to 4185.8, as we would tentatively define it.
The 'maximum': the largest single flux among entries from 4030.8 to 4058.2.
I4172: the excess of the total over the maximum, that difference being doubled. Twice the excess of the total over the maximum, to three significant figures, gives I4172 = 572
